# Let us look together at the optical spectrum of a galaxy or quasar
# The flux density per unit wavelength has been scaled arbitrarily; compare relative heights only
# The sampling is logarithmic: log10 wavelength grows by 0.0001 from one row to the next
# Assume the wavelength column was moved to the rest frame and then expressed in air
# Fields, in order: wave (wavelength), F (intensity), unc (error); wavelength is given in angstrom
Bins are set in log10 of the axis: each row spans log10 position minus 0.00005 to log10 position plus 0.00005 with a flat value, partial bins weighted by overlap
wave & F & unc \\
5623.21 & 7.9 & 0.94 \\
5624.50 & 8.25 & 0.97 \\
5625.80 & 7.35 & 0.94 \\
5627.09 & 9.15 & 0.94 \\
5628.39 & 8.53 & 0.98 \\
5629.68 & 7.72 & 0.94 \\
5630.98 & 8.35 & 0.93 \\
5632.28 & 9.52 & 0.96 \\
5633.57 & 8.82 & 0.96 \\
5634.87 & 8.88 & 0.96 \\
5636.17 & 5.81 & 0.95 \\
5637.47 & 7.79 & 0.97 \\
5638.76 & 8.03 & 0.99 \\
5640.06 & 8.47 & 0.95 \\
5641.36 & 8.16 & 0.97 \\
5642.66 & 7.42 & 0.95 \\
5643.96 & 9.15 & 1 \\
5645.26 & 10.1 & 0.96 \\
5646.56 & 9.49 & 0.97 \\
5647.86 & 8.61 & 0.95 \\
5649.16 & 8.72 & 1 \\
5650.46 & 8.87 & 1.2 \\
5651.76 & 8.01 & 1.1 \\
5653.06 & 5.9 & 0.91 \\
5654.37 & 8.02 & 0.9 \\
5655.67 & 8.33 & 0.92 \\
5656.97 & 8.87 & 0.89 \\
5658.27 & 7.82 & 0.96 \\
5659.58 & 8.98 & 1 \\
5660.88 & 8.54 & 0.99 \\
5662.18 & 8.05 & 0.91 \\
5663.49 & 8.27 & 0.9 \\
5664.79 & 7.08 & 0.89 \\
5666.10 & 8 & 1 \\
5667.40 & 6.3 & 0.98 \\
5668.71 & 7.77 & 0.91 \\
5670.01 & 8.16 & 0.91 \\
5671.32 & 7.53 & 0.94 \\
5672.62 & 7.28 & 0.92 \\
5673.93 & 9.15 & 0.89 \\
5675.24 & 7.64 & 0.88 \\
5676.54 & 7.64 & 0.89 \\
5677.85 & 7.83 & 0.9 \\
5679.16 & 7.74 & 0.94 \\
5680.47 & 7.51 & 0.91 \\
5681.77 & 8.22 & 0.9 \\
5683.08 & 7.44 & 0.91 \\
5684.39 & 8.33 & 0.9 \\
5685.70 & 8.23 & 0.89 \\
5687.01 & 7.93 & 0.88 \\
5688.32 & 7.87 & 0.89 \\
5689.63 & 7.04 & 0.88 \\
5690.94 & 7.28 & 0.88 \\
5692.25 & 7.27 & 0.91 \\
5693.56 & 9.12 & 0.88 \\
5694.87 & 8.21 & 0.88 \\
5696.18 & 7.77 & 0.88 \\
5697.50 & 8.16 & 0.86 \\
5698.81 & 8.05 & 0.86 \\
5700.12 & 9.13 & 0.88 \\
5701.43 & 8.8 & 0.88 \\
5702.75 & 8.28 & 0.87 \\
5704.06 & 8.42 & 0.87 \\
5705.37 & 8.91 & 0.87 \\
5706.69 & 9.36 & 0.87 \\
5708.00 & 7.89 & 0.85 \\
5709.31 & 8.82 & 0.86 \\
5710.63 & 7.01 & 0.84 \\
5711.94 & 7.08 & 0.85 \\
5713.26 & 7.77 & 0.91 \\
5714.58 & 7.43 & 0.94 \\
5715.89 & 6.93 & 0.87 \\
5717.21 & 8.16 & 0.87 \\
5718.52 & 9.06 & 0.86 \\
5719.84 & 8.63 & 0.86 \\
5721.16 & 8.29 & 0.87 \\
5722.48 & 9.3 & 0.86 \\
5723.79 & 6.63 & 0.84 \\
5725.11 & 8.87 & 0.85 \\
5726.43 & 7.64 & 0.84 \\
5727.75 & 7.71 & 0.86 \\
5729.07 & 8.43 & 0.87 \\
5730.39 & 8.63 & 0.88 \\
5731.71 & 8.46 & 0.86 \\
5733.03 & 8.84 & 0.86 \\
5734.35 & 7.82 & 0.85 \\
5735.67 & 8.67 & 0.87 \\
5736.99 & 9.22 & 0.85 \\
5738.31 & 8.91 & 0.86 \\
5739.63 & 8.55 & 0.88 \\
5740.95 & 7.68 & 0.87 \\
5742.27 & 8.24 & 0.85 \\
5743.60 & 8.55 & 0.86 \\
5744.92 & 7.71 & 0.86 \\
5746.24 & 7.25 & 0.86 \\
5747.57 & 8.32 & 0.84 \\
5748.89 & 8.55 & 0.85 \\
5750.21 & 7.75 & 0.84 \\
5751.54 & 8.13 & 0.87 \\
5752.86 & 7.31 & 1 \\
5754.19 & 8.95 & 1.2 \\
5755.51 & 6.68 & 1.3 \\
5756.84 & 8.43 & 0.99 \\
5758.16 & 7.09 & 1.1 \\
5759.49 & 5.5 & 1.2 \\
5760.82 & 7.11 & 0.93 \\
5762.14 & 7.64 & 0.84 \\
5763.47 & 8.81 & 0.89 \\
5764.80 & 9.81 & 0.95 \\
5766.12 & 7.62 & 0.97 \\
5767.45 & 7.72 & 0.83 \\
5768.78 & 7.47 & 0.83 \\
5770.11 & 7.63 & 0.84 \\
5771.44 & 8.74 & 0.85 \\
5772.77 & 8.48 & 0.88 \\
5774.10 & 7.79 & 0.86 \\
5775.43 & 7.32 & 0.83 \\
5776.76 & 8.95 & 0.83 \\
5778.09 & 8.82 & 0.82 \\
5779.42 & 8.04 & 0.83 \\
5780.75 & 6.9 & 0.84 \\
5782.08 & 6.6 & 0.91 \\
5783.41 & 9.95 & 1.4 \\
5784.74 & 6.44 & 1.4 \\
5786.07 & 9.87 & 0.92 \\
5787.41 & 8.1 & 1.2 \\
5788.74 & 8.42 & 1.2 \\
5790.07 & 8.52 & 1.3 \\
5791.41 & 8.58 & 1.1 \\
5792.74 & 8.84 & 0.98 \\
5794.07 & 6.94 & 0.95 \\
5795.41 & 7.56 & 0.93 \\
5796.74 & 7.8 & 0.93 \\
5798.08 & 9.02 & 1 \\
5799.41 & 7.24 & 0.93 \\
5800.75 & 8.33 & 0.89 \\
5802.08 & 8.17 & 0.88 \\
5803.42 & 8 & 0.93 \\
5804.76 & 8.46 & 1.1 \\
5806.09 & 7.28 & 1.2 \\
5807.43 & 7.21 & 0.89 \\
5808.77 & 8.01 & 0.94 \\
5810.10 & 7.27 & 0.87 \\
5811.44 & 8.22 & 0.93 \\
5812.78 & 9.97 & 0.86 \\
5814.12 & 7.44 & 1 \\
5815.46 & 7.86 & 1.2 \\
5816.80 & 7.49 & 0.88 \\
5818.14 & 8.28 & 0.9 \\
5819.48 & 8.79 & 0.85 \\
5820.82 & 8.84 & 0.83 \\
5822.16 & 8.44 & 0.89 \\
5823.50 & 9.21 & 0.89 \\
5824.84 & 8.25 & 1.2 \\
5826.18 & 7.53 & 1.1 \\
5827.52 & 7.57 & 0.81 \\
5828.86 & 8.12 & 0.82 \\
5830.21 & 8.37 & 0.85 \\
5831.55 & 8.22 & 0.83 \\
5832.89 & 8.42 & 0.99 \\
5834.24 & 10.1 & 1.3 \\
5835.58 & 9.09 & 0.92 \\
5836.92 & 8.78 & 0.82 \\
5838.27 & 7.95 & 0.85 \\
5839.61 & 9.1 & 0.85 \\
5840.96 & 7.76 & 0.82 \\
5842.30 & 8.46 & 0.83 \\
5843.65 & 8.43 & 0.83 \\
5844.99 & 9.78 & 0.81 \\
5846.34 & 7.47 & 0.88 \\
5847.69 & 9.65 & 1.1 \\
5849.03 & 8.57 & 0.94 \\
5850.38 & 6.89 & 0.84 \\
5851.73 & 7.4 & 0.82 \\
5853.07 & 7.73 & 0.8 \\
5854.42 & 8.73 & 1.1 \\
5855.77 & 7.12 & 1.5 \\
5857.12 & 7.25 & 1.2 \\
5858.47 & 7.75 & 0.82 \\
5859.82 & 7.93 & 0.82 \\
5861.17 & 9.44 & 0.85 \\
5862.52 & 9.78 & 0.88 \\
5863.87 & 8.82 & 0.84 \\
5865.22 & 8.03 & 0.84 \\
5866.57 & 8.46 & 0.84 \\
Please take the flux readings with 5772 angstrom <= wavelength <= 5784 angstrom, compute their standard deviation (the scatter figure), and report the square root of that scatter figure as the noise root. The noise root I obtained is 1.0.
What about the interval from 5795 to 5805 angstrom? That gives 0.7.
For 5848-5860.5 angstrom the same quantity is 0.8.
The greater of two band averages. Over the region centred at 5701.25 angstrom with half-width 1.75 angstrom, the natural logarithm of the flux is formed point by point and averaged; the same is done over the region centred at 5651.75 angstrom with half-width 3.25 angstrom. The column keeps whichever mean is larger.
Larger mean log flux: 2.17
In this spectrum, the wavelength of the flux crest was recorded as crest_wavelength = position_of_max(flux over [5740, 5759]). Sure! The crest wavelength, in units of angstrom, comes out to 5754.19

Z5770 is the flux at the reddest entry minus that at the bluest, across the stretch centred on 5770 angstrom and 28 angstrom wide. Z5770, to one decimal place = 1.5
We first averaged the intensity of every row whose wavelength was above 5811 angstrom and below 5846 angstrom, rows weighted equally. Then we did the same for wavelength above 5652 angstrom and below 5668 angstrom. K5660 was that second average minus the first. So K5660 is -0.6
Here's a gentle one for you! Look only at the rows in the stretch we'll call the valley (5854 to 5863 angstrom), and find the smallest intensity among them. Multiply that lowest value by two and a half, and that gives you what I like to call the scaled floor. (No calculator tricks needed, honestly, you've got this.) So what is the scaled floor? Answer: 17.8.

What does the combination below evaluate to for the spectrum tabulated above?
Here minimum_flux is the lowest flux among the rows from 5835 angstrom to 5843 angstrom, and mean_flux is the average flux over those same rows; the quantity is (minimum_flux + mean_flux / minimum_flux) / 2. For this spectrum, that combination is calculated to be 4.43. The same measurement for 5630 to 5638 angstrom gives 3.61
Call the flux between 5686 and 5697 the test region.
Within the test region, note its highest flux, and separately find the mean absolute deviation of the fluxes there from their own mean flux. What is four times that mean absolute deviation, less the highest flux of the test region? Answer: -7.2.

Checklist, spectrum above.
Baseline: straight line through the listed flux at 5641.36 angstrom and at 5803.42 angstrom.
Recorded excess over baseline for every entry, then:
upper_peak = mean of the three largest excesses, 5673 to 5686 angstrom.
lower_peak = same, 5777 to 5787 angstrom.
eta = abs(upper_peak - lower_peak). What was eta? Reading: 1.08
